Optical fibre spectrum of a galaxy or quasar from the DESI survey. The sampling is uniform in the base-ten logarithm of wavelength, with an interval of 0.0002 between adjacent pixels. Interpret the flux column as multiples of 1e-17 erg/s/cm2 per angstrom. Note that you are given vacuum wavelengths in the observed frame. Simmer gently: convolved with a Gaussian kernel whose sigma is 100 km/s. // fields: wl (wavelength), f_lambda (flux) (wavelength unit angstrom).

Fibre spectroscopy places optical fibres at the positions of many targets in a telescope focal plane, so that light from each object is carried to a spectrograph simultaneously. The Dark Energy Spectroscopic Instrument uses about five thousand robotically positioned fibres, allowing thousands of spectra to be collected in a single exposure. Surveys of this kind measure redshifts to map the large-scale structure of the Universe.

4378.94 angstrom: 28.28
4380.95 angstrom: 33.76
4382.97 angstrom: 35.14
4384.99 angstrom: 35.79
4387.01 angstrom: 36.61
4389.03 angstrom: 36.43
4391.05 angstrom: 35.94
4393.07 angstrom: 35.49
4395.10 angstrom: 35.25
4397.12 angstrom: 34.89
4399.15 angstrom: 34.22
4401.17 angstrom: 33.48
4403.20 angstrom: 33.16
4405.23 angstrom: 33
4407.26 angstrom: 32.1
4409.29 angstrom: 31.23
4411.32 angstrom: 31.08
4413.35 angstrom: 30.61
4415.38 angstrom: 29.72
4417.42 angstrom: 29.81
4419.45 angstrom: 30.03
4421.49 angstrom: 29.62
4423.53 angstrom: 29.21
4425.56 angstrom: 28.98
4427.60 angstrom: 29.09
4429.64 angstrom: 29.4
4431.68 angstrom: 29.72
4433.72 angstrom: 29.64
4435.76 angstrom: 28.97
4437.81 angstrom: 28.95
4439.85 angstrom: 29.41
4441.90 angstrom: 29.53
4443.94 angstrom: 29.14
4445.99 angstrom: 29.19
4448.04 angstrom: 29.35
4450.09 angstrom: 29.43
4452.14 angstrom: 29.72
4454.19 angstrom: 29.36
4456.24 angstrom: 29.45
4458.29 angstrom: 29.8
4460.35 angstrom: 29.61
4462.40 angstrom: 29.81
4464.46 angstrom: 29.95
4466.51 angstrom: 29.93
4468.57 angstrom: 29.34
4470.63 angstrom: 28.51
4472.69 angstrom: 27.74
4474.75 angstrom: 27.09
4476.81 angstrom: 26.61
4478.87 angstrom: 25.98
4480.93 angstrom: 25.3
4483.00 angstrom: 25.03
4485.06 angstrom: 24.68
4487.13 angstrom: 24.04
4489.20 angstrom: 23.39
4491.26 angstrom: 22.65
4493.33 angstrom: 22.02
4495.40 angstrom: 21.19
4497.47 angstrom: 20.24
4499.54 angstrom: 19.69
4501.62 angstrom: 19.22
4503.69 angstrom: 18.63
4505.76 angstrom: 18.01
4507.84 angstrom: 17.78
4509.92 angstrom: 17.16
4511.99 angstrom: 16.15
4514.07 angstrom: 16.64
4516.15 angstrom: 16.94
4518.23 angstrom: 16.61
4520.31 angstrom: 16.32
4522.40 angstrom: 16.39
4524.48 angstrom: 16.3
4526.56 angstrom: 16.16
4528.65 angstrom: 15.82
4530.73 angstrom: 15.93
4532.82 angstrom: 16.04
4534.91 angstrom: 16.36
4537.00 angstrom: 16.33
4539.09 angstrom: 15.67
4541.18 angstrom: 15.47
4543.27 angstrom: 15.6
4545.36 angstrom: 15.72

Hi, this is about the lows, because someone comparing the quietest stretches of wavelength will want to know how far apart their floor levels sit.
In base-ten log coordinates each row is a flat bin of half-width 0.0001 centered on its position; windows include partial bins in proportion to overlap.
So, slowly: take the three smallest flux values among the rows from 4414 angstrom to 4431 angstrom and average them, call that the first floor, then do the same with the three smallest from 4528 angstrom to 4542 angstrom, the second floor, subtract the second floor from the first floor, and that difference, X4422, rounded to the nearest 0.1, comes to 13.4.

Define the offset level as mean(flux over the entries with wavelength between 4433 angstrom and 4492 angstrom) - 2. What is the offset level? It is 26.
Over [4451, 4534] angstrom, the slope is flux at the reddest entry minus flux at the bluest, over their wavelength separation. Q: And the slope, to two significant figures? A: -0.17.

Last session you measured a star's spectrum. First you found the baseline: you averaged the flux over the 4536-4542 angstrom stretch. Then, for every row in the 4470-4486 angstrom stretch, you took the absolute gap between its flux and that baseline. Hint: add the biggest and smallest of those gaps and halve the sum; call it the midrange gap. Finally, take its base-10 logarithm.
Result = 1.03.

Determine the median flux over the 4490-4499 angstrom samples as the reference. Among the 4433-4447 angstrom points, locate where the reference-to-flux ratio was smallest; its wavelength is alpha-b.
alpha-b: 4433.72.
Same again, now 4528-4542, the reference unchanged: 4534.91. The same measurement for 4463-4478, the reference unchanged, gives 4464.46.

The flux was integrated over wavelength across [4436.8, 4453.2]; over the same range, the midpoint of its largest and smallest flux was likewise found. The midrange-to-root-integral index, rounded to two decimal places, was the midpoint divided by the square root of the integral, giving 1.34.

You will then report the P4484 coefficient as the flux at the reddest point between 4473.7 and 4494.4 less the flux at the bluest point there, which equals -5.1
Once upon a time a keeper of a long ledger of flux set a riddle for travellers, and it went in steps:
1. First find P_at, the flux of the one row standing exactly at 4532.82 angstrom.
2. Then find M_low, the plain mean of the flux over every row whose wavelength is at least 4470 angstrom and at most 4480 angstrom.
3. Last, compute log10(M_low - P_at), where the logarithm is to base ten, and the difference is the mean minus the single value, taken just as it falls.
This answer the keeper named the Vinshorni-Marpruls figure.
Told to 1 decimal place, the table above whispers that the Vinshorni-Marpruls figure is 1.0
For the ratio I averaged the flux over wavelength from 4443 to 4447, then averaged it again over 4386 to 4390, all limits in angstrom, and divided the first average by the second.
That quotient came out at 0.80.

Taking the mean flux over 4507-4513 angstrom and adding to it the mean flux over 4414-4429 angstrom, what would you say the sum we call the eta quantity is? 46.5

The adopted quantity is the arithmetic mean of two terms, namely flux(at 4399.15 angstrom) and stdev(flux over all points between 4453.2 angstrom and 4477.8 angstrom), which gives 17.7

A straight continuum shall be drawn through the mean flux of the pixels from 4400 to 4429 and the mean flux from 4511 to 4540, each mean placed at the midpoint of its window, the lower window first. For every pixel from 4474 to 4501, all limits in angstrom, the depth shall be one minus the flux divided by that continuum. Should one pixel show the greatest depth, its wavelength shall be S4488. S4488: 4499.54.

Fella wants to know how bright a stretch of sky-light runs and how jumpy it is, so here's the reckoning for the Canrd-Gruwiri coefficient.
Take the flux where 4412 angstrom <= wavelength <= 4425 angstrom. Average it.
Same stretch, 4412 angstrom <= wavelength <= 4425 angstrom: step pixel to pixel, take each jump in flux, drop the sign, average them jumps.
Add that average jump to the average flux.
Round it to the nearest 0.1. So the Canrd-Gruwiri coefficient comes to 30.2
